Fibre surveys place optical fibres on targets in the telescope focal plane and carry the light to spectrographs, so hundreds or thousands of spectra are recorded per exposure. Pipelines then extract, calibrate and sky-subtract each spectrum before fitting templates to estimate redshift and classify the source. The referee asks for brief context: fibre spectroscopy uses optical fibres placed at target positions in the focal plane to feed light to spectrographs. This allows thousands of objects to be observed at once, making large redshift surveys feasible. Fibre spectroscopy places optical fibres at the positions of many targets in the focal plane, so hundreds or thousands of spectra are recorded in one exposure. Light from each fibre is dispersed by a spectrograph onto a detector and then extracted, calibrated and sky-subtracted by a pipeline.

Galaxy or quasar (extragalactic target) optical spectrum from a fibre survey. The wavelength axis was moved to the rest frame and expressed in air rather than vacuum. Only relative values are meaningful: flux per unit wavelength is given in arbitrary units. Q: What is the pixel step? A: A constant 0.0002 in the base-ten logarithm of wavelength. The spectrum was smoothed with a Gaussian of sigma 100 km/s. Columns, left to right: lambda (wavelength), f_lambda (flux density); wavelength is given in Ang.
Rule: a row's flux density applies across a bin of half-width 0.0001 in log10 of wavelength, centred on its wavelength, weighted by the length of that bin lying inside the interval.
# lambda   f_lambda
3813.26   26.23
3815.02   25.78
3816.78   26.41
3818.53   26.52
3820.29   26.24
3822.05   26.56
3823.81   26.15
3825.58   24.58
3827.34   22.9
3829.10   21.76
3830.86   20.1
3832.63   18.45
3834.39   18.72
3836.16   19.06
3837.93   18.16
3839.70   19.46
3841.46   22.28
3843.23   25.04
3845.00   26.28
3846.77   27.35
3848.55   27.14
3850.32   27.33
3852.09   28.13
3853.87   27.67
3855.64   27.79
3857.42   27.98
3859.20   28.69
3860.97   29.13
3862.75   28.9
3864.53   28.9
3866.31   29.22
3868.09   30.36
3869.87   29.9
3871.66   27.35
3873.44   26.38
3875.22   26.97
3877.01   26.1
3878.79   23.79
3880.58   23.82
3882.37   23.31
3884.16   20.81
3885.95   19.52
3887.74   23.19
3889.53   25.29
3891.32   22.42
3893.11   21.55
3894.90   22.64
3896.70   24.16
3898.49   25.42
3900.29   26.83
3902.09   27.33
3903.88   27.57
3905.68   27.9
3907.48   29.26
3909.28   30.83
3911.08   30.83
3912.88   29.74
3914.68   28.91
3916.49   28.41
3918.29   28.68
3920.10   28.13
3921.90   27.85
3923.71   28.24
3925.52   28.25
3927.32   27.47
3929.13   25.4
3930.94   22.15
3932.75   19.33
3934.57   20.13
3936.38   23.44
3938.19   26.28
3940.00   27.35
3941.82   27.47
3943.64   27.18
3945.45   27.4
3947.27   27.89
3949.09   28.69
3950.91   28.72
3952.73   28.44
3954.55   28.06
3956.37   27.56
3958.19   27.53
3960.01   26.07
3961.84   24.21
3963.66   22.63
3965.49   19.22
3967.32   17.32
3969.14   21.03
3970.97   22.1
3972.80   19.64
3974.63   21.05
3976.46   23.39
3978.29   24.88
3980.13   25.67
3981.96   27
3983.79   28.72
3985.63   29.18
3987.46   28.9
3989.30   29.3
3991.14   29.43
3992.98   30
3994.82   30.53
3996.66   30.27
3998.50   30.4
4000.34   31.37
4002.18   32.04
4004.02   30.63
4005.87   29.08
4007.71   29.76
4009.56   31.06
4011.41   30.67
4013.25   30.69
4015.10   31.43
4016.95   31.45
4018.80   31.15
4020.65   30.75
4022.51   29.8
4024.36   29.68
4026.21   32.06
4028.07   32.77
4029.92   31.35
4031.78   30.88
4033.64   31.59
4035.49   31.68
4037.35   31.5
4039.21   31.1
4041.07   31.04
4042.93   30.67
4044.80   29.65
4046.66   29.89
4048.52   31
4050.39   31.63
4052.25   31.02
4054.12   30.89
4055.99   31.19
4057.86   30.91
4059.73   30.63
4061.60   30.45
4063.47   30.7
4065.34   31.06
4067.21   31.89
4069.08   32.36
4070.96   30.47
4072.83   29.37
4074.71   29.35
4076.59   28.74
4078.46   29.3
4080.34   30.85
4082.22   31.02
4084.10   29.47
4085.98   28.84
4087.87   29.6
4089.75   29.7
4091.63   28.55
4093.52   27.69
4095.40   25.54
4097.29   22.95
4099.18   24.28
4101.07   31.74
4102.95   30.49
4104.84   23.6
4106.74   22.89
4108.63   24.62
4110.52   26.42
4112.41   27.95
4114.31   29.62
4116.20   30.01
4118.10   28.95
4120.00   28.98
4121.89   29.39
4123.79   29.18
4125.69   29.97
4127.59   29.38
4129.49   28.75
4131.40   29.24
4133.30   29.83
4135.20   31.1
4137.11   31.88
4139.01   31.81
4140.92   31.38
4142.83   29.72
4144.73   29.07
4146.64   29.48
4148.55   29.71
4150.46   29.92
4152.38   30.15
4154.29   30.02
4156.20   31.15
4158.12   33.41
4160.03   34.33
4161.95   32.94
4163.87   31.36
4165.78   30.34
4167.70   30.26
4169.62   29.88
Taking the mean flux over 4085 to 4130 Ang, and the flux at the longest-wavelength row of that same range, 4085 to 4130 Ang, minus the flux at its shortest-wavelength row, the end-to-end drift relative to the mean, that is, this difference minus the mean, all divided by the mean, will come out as -1.00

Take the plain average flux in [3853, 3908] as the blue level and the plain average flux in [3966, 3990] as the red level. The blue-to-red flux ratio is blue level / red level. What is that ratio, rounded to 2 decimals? 1.07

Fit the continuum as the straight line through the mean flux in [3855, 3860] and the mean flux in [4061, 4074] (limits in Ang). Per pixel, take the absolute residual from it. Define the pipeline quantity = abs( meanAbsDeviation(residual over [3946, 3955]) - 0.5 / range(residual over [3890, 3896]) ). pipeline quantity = 0.2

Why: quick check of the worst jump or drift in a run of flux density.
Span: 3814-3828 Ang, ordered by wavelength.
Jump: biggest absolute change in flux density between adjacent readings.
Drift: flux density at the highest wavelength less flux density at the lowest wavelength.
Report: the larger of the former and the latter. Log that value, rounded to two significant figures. 1.7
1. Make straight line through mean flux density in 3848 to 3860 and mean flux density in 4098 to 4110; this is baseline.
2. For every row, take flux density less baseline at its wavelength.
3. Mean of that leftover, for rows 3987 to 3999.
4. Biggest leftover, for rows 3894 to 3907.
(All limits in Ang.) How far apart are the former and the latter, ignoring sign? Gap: 2.5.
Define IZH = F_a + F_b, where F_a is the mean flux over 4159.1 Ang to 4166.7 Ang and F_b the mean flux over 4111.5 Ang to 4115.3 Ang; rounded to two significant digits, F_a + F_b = 61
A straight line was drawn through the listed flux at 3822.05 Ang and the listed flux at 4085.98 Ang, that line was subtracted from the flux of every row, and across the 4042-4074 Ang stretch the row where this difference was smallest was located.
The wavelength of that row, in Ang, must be 4072.83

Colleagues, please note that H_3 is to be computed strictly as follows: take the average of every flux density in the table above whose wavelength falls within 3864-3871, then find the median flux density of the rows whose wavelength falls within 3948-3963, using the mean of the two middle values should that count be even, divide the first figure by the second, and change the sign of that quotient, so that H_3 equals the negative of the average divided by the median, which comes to -1.06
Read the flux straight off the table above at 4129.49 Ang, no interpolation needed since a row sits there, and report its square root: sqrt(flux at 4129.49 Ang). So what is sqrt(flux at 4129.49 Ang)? 5.36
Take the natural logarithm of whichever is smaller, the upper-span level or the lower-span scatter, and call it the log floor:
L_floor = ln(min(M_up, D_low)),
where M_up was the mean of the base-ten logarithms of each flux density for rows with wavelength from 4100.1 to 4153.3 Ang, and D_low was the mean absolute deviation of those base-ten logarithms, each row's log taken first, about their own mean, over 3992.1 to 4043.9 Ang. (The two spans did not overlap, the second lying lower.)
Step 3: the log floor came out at -4.72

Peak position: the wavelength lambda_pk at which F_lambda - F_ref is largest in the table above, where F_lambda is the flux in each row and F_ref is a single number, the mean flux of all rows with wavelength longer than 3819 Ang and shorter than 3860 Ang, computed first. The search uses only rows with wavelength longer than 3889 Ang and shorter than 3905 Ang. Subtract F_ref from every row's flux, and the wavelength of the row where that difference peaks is 3903.88 Ang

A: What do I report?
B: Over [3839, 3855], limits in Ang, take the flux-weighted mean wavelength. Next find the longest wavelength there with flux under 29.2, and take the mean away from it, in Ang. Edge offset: 6.7 Ang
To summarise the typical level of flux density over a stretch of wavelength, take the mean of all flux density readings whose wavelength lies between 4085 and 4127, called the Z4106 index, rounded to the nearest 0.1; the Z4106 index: 27.8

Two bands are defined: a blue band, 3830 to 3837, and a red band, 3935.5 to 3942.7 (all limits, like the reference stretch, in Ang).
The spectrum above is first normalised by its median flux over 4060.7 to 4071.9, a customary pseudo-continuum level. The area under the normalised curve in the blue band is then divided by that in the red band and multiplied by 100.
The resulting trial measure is 71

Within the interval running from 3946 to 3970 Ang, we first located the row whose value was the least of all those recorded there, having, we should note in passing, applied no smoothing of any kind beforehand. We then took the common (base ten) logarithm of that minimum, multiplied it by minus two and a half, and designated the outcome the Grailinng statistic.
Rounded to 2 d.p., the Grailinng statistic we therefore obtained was -3.10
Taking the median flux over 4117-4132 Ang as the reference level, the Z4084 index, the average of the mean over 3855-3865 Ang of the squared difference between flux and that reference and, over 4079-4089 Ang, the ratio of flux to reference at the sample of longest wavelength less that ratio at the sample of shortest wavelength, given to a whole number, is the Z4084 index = 0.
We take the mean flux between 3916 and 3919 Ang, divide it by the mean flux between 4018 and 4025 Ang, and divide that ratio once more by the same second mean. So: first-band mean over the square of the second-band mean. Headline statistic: 0.031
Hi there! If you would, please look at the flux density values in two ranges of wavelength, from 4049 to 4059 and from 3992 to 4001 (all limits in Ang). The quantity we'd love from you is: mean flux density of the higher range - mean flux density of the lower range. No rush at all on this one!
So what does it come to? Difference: 0.6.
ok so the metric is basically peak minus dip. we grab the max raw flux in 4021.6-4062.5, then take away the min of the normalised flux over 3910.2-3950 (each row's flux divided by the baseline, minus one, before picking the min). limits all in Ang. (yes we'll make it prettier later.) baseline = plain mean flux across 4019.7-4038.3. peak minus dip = 33.2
